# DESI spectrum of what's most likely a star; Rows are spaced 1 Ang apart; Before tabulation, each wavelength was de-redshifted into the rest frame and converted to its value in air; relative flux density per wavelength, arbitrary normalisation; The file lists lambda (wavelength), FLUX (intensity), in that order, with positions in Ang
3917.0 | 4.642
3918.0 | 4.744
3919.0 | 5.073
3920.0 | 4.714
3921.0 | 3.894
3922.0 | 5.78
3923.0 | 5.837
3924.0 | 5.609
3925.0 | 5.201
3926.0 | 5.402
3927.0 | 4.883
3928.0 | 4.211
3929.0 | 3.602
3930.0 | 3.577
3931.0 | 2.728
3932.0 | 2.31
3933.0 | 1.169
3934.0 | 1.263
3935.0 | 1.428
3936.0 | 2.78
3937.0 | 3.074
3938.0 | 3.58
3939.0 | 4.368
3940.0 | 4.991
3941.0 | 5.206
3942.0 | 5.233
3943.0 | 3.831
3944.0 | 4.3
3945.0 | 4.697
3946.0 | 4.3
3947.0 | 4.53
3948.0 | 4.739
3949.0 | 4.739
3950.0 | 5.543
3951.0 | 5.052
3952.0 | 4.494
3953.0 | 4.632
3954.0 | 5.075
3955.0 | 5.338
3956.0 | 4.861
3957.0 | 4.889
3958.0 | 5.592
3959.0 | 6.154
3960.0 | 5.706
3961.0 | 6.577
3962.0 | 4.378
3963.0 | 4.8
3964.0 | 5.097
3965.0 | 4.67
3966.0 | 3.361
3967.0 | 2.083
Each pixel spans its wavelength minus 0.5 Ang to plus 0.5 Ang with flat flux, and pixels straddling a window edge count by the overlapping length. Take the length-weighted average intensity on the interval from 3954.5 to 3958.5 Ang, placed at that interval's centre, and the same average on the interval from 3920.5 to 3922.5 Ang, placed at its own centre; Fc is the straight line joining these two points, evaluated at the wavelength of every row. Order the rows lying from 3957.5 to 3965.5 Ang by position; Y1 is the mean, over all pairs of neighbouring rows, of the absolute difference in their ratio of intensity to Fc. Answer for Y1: 0.143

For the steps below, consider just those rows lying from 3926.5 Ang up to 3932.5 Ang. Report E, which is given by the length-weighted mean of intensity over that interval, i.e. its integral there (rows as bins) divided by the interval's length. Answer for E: 3.6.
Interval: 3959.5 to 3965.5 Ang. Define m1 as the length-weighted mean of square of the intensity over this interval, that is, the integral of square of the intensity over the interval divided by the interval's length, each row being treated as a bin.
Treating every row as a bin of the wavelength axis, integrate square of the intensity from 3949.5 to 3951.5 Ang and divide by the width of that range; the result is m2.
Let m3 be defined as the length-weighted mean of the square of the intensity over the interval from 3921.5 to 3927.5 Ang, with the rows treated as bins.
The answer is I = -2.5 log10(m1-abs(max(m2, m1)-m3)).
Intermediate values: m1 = 27.6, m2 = 28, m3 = 30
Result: -3.5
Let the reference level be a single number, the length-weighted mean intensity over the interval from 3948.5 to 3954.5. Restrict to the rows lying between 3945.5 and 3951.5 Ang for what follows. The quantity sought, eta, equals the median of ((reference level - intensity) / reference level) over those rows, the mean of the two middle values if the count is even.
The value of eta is 0.04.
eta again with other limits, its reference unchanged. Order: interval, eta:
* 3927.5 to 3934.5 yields 0.45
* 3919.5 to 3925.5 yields -0.10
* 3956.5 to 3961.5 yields -0.16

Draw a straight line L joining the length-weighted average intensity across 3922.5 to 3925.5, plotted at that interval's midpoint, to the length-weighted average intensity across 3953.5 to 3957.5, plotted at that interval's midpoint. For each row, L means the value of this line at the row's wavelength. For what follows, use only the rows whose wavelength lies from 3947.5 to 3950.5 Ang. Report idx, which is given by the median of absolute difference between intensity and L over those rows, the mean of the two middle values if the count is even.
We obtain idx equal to 0.4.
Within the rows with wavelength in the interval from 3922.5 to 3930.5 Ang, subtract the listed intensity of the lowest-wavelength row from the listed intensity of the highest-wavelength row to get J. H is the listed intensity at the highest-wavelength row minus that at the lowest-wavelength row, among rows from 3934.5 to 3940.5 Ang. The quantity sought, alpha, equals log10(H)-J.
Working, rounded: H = 3.6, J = -2.3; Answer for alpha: 2.8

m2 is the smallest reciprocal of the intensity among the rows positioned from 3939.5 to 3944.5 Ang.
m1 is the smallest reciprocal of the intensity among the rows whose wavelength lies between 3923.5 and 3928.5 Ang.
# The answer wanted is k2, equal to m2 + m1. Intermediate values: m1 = 0.178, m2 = 0.191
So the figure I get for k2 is 0.37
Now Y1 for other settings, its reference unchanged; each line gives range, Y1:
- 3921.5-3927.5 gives 0.058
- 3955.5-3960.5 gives 0.083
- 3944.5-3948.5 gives 0.054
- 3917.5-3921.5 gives 0.105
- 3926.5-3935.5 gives 0.102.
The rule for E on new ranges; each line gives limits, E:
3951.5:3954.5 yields 4.7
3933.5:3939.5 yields 2.7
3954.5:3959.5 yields 5.4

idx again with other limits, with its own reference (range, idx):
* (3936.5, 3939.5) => 1.7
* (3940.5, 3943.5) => 0.1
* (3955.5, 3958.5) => 0.2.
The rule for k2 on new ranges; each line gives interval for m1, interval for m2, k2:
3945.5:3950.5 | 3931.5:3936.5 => 0.54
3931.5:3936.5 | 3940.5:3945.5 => 0.55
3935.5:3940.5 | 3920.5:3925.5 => 0.37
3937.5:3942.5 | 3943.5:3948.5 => 0.40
